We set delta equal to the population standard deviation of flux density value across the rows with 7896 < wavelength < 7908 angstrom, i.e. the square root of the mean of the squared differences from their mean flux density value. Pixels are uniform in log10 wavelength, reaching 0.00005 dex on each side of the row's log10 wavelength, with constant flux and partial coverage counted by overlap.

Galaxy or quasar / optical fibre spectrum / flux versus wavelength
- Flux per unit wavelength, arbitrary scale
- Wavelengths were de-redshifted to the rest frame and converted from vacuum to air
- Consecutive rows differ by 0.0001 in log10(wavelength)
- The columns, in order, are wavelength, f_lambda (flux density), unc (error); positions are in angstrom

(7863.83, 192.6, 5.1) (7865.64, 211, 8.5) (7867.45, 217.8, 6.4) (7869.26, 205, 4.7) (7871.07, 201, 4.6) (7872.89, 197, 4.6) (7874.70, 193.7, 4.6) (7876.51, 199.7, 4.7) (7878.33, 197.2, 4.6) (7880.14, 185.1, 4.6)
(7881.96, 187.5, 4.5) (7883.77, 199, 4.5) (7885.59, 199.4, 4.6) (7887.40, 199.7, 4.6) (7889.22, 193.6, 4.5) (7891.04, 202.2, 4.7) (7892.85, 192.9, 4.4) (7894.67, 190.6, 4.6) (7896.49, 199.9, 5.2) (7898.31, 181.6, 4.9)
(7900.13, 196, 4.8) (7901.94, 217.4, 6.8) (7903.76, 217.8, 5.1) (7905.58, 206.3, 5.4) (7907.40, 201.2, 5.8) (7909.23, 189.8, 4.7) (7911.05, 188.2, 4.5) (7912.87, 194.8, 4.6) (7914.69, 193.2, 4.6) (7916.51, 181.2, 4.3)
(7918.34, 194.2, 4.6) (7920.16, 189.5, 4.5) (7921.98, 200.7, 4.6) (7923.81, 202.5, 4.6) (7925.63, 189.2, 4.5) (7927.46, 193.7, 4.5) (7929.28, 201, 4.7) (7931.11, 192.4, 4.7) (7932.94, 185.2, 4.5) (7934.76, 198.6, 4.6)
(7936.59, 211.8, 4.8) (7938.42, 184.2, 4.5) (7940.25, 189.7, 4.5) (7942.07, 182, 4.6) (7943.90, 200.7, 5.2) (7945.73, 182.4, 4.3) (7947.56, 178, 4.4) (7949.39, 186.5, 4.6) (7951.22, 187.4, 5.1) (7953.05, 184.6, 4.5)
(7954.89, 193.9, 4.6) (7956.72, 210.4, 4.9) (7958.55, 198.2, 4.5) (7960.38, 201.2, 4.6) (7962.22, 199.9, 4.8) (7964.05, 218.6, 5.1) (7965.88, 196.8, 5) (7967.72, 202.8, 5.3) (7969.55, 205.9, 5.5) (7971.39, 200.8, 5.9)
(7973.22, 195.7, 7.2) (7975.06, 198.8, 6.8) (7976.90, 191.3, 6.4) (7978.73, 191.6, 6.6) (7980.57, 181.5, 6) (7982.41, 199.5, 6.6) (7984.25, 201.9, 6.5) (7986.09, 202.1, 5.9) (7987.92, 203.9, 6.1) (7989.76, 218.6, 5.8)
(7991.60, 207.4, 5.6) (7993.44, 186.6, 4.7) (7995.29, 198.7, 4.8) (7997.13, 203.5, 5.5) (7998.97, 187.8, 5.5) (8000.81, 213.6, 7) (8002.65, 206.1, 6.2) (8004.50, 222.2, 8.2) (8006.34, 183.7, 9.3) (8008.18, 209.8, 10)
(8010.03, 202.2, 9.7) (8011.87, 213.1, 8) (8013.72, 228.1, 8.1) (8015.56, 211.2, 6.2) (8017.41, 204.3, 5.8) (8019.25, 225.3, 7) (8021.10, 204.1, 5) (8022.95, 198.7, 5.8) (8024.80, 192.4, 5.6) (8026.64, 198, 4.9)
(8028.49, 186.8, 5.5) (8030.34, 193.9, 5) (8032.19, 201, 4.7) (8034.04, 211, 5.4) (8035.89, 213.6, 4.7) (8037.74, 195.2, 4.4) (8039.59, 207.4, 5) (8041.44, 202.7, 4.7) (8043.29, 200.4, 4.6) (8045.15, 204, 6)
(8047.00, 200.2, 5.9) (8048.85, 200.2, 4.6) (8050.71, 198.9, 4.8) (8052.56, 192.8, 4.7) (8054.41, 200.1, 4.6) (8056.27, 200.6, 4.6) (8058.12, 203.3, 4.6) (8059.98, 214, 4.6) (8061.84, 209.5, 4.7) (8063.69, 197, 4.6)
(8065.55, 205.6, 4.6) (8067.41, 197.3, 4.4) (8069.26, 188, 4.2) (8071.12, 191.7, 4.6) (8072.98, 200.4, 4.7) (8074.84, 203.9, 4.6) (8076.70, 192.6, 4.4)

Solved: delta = 12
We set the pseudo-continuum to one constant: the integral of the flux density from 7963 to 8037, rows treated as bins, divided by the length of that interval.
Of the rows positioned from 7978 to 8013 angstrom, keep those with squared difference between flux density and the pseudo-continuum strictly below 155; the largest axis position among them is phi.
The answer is 8011.87 angstrom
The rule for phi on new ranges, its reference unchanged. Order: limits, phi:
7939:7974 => 7973.22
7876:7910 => 7907.40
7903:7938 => 7936.59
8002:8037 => 8035.89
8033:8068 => 8067.41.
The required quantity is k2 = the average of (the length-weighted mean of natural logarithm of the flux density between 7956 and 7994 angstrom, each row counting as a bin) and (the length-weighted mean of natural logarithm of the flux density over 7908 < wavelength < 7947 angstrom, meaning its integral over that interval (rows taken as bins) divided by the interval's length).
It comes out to 5.28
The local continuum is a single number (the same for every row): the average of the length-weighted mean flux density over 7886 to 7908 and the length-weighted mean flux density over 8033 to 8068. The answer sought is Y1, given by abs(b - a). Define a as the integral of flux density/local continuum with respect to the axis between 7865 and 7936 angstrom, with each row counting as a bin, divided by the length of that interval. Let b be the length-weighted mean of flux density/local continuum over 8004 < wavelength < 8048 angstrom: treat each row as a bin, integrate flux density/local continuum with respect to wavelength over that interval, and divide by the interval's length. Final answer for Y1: 0.036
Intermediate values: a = 0.979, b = 1.01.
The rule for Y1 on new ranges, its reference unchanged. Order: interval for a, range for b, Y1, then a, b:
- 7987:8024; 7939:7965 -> 0.063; 1.025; 0.96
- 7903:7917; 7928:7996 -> 0.002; 0.977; 0.98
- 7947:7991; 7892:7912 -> 0.001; 0.984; 0.98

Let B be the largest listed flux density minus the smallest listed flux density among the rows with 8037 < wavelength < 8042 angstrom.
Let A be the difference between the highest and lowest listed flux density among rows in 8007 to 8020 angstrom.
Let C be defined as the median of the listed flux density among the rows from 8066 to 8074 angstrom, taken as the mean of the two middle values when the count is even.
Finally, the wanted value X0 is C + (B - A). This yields 181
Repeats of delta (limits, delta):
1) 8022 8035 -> 7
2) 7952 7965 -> 10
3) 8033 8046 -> 6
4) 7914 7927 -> 7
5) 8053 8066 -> 5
